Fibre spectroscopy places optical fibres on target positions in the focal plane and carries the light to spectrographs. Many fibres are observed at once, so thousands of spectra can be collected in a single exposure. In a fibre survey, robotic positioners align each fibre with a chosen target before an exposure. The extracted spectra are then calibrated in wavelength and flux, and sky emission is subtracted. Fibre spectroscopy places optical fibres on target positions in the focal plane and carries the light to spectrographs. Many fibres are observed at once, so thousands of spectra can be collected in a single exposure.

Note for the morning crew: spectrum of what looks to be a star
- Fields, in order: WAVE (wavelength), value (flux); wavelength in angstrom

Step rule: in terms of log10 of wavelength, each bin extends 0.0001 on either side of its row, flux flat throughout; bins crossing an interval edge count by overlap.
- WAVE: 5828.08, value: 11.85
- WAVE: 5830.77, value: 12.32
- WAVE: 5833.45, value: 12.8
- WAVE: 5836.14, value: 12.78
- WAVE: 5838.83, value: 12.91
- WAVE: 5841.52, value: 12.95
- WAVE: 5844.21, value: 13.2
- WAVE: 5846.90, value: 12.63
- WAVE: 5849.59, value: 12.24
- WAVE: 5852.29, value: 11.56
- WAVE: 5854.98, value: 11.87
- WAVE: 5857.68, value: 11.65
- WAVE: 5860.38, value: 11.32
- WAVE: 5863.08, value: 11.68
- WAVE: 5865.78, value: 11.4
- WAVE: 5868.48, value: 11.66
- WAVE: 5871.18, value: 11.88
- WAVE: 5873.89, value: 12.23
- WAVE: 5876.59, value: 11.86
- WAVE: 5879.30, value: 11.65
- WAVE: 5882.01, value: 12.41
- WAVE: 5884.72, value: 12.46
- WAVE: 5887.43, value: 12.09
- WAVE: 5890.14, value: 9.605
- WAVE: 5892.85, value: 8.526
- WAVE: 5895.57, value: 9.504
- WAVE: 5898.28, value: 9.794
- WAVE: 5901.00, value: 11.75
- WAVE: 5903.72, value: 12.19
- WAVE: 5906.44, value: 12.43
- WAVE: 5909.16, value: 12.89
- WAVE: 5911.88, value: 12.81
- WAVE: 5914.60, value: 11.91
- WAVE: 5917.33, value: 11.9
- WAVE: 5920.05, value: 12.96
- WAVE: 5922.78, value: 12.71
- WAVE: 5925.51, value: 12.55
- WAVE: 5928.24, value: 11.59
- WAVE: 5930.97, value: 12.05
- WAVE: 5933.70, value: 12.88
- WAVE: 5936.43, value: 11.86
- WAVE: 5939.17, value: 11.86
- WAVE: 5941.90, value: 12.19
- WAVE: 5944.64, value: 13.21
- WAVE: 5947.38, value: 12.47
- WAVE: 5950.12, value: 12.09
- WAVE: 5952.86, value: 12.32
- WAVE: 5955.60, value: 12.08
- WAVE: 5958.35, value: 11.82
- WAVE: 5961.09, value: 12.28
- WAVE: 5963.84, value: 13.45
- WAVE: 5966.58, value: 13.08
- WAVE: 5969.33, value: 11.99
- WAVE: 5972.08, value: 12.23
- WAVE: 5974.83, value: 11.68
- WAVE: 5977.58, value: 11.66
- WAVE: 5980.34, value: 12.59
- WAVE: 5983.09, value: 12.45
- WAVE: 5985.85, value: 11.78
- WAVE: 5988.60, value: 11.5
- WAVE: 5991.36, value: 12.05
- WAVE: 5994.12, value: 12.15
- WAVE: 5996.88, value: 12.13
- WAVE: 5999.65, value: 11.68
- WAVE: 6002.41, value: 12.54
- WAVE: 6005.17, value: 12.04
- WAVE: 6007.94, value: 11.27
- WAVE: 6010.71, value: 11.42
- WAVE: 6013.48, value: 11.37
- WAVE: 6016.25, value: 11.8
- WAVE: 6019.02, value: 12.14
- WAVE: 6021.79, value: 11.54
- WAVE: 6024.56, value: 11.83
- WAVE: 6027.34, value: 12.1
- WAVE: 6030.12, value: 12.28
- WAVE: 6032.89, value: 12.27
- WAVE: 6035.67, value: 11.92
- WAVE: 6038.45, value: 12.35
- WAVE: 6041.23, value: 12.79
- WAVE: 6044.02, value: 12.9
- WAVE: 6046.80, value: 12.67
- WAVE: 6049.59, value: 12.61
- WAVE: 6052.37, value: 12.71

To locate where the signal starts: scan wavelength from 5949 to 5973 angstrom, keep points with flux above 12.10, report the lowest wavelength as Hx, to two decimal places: 5952.86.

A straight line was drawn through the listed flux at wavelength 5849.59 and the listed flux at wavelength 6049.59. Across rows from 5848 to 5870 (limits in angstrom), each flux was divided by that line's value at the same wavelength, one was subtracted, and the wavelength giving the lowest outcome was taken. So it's 5860.38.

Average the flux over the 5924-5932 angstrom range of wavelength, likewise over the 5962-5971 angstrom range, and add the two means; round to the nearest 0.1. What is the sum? 24.9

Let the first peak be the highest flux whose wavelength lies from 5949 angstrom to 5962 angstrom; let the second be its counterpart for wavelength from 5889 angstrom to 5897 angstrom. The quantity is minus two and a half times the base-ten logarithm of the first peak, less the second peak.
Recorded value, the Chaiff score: -12.3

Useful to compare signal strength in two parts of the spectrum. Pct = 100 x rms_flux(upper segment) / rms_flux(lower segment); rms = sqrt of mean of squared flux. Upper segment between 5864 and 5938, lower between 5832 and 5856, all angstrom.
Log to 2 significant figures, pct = 94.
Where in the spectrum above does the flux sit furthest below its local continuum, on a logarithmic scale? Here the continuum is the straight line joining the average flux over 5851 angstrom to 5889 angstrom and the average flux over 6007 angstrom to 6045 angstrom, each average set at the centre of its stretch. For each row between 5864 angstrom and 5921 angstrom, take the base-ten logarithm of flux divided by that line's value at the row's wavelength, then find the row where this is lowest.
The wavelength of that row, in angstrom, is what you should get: 5892.85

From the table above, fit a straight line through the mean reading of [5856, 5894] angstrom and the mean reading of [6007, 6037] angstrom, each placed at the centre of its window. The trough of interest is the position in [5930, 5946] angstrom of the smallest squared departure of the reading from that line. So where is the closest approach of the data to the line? 5939.17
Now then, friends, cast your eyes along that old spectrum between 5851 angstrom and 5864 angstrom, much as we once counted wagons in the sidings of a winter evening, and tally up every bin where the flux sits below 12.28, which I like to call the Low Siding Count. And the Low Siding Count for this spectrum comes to 5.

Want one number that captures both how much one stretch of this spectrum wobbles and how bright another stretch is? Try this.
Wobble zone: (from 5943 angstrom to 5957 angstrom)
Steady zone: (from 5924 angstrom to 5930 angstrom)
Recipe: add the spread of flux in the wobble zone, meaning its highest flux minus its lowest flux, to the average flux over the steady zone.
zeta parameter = 13.2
